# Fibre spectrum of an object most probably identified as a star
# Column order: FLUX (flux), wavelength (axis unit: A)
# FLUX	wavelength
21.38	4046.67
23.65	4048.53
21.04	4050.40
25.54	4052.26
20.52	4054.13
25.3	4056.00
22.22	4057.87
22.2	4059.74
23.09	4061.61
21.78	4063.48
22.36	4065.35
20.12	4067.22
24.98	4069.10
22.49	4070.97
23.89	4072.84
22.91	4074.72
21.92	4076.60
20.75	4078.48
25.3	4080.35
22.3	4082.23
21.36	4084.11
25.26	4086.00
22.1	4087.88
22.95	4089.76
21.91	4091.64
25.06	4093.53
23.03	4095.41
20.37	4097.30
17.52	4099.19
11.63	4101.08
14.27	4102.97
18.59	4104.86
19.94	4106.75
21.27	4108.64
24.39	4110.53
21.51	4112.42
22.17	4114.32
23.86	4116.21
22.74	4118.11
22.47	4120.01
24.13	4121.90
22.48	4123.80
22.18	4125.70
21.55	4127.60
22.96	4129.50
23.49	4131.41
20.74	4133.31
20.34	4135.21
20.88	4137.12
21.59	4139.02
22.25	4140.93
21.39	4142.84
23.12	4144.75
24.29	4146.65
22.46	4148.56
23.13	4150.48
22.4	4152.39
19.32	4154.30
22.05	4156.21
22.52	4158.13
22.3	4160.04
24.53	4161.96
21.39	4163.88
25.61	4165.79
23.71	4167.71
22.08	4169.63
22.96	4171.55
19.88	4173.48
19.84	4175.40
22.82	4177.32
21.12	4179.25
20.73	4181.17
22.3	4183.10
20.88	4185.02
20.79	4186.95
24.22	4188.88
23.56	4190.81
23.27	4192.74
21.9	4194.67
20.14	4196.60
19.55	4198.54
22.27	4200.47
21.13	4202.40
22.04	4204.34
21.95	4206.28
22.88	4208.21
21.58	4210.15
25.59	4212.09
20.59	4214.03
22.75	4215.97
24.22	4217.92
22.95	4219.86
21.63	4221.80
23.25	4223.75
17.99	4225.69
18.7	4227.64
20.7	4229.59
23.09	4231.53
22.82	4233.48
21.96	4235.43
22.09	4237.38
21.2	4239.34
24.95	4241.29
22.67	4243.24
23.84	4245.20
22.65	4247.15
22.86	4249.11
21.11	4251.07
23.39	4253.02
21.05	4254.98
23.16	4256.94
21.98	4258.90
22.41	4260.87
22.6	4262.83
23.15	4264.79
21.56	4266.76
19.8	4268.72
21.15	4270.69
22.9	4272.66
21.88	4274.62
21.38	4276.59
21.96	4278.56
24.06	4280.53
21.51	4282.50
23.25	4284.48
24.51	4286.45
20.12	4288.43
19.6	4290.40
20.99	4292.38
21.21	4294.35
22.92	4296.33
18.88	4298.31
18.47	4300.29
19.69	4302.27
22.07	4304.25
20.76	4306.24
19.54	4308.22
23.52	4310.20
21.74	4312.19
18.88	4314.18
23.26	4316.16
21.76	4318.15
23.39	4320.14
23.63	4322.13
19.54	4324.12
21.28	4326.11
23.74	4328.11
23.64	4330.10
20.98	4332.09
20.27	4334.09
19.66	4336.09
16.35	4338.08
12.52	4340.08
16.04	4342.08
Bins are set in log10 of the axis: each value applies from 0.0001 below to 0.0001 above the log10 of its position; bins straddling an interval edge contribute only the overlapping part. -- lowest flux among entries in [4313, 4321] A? 18.88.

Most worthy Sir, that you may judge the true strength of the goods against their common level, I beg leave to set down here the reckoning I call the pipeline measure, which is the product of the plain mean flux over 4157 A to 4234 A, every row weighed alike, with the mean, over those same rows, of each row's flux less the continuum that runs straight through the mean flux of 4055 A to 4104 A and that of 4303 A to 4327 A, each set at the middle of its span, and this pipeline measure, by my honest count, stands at 8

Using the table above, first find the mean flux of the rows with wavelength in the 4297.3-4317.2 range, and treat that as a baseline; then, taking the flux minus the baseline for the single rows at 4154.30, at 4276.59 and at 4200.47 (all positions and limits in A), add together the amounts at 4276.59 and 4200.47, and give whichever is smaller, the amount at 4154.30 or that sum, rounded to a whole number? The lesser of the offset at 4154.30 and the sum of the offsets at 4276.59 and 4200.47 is -1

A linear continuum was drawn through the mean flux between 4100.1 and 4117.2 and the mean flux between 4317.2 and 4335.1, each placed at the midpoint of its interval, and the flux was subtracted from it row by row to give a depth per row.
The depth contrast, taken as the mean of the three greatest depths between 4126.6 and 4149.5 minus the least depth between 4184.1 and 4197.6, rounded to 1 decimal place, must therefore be 3.0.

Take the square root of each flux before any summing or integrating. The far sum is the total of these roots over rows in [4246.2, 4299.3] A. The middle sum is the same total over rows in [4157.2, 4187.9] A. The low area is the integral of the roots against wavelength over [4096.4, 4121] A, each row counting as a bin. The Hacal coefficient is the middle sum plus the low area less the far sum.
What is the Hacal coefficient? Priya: 58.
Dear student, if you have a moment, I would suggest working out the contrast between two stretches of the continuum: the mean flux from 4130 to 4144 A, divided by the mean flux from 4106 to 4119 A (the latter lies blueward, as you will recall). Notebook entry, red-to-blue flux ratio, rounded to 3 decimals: 0.967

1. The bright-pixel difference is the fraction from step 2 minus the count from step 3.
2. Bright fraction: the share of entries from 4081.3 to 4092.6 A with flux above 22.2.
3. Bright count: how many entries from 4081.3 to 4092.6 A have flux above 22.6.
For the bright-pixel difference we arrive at -1.5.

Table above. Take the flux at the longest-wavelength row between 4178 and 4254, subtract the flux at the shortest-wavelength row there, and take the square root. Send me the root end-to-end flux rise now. 1.5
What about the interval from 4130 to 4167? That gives 1.5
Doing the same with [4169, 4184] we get 0.5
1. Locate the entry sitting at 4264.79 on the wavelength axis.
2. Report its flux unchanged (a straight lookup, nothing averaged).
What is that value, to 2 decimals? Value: 23.15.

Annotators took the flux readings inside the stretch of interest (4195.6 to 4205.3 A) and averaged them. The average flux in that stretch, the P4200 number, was 21.0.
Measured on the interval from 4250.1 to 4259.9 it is 22.1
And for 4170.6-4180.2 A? 21.3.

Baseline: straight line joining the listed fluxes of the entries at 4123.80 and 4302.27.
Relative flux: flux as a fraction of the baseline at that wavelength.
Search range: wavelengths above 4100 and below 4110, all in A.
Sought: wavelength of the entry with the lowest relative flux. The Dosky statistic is 4101.08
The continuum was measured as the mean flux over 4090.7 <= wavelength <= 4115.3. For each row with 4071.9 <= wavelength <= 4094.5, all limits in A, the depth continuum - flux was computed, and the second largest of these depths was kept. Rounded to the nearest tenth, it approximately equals -1.2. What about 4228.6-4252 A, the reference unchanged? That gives -1.0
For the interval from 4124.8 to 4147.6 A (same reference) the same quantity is -0.6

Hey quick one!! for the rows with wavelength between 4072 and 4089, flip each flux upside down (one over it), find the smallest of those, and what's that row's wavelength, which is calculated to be 4080.35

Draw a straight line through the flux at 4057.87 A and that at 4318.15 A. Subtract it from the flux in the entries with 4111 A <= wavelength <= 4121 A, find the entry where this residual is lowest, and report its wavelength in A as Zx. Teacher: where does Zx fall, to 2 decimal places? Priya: 4112.42 A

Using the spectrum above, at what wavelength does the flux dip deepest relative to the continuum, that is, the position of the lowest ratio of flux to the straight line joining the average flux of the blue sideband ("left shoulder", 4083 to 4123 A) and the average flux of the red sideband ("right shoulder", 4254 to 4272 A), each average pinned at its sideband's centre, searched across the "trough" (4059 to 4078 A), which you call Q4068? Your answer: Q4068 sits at 4067.22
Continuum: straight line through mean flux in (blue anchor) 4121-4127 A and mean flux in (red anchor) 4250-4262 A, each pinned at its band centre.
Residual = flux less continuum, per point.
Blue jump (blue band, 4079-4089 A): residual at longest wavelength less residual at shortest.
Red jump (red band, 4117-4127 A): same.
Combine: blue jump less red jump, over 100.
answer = -0.026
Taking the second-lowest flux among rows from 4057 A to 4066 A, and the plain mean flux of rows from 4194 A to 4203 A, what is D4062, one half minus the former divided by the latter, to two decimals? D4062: -0.56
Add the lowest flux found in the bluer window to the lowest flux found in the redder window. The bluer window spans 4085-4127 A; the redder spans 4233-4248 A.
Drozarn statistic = 32.8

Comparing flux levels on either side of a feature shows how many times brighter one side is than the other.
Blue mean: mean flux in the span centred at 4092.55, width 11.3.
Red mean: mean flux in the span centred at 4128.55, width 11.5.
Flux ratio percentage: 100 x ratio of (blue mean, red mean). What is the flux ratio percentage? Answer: 102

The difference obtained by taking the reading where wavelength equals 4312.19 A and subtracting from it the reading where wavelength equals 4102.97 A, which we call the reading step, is 7.5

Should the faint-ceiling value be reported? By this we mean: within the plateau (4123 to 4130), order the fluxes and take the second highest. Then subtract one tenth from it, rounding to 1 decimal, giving 22.4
